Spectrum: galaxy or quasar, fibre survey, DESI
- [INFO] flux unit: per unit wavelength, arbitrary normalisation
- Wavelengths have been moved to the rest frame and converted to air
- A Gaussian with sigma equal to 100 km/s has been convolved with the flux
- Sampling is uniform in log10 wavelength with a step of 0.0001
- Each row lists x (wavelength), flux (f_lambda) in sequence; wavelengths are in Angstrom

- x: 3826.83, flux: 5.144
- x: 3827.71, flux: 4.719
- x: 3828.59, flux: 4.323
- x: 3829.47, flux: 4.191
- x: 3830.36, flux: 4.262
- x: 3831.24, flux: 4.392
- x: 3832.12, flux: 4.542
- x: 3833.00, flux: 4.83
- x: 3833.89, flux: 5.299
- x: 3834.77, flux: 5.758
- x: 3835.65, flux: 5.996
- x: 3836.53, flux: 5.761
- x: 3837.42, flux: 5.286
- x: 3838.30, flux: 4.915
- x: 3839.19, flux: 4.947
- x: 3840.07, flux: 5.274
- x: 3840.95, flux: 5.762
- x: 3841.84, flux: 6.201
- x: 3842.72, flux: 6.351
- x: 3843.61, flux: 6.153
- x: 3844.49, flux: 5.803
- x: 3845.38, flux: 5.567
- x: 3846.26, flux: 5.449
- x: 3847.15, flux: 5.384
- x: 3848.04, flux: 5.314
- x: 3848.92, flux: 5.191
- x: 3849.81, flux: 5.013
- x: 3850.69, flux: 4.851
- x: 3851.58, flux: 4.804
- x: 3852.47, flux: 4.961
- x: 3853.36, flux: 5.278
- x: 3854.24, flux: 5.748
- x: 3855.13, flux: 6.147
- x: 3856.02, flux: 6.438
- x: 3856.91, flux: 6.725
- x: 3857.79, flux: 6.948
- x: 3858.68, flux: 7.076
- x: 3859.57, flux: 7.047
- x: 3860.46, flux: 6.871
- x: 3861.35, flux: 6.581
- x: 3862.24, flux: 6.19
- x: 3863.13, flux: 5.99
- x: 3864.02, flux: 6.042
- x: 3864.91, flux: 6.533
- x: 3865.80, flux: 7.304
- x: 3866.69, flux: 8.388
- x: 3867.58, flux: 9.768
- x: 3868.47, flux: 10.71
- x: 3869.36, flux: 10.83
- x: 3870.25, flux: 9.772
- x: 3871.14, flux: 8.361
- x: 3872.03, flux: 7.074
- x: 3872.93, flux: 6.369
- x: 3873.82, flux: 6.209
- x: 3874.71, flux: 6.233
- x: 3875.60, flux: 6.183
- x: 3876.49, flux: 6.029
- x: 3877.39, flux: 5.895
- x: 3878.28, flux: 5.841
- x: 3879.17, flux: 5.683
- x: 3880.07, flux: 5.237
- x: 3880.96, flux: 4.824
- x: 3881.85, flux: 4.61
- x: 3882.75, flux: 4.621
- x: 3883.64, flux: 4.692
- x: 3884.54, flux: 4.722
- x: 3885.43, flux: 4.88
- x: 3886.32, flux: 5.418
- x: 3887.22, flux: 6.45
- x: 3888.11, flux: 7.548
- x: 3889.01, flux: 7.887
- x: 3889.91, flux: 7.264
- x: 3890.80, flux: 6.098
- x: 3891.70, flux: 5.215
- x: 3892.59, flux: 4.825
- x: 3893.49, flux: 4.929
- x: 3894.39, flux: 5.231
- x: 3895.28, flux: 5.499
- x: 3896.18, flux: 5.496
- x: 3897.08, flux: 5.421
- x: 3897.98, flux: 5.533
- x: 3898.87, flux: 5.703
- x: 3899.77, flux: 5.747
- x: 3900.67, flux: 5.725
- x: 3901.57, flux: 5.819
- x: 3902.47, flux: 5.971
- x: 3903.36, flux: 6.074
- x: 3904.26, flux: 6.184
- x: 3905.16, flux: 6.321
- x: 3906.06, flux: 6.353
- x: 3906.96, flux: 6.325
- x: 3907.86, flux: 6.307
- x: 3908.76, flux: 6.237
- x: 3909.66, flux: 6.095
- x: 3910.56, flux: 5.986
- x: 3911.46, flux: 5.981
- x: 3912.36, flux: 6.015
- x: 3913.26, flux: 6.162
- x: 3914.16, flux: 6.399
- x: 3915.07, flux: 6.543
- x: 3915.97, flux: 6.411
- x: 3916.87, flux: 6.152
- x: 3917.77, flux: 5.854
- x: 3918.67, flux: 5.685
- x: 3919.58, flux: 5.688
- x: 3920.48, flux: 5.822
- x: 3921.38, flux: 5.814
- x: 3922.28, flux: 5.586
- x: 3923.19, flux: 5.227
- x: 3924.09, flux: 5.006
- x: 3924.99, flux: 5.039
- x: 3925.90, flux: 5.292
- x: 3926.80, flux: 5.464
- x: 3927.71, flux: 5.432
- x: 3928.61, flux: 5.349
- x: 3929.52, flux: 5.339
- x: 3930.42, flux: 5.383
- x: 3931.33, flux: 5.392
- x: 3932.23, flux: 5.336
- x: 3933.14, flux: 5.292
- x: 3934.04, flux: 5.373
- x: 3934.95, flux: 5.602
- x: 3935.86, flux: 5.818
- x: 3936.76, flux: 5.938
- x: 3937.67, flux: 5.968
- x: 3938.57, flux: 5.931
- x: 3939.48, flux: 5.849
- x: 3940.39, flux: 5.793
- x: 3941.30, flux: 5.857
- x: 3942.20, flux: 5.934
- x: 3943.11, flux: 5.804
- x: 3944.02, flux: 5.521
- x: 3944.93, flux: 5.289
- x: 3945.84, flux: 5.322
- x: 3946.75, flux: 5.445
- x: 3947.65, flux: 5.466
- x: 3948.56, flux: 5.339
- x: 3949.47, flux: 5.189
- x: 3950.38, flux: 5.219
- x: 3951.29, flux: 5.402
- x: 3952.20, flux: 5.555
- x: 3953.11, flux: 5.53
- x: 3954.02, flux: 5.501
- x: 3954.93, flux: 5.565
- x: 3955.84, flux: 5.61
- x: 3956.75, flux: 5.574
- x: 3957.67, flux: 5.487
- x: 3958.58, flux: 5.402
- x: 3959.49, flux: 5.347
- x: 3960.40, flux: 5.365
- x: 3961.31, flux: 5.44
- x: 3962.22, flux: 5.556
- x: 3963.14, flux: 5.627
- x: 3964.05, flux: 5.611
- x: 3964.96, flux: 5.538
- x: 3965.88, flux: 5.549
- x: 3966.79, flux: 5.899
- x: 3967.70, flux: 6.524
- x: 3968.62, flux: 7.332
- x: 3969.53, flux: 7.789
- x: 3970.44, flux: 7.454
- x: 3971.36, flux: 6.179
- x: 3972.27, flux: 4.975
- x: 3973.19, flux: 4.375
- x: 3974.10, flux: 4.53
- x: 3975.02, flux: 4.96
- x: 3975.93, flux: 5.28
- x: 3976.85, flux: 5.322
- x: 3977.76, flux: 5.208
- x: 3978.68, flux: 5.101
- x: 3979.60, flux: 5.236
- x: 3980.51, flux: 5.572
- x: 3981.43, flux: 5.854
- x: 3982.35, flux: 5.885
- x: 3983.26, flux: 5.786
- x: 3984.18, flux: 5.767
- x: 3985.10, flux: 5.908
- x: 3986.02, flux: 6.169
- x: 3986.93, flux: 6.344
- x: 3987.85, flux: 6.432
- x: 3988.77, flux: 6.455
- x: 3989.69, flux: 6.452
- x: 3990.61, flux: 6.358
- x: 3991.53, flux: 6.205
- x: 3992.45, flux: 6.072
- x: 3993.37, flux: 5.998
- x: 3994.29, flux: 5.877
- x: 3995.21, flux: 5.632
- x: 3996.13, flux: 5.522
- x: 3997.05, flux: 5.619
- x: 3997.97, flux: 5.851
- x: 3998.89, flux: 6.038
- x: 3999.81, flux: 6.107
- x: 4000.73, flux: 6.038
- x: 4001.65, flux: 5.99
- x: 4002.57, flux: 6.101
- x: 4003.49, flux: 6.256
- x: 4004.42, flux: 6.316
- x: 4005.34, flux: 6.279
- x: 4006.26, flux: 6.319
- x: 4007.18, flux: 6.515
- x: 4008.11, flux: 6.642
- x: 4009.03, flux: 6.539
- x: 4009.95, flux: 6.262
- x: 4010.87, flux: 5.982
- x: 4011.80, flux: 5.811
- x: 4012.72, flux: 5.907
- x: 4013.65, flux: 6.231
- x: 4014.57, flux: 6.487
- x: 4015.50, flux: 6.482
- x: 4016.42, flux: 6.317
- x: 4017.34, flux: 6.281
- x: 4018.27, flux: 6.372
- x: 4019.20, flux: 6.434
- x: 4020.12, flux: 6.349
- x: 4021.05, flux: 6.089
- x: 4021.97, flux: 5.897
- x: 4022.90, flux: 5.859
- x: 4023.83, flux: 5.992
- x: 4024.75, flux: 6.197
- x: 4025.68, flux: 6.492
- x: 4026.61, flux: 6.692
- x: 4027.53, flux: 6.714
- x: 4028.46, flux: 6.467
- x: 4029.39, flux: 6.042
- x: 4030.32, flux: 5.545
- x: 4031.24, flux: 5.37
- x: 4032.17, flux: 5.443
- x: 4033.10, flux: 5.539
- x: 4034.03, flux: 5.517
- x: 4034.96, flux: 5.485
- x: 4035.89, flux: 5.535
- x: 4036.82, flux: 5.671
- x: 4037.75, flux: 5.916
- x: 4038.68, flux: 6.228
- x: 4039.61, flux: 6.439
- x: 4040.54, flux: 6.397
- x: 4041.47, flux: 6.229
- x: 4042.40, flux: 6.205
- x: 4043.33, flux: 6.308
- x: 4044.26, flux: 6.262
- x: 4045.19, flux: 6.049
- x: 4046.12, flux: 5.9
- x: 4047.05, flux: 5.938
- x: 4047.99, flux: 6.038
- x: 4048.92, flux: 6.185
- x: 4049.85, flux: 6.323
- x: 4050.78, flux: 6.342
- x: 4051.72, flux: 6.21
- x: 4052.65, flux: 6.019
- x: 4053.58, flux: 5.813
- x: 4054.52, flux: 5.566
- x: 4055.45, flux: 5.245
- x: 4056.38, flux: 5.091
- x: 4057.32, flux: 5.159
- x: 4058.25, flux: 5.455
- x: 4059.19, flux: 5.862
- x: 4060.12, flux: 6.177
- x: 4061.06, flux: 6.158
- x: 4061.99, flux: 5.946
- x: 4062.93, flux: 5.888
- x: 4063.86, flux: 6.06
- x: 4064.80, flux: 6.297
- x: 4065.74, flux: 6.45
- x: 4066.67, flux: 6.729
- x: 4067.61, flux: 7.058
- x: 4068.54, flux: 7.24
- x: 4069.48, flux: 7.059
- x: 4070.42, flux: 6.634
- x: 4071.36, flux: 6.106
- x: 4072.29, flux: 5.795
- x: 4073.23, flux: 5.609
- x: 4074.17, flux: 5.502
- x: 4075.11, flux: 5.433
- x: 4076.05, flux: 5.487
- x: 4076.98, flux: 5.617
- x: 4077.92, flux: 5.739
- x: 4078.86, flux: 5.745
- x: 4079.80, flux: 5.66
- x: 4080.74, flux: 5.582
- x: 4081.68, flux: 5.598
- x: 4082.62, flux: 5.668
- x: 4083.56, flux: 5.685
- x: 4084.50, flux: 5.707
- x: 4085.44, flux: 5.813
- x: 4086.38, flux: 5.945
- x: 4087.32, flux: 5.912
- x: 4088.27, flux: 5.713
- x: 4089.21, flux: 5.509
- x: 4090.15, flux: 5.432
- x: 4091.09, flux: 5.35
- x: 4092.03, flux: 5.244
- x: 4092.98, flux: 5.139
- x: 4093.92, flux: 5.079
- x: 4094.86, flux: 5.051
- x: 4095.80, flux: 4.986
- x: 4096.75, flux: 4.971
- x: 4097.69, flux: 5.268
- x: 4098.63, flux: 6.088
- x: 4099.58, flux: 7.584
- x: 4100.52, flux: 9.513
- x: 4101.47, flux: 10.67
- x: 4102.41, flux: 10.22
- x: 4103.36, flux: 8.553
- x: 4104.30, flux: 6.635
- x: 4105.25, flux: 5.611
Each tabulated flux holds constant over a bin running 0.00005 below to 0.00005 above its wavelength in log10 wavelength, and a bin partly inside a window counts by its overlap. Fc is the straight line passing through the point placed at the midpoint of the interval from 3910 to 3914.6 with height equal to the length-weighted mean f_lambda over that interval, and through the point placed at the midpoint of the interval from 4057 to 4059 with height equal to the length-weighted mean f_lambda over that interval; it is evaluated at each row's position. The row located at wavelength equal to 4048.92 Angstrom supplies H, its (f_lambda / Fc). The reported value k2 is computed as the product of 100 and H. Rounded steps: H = 1.14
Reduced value 114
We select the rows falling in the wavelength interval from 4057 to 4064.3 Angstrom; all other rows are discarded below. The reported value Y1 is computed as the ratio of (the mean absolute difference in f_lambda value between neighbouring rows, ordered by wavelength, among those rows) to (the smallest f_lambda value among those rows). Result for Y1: 0.041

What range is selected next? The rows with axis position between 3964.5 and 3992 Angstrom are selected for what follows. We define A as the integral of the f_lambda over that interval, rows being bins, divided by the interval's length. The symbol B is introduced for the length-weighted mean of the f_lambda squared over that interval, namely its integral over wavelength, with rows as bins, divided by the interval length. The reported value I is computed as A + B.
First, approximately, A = 5.9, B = 35.2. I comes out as 41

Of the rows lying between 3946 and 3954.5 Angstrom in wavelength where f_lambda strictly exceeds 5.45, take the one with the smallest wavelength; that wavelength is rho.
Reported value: 3947.65 Angstrom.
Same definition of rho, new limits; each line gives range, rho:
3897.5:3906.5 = 3897.98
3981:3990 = 3981.43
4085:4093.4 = 4085.44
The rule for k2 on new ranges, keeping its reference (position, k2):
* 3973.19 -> 75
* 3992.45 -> 106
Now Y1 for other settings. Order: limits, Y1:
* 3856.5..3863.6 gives 0.034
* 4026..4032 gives 0.051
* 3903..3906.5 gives 0.015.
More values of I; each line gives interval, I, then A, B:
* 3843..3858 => 38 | 5.6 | 32.0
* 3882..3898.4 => 38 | 5.6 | 32.7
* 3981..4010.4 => 44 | 6.1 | 37.4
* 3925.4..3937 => 35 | 5.5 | 29.8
